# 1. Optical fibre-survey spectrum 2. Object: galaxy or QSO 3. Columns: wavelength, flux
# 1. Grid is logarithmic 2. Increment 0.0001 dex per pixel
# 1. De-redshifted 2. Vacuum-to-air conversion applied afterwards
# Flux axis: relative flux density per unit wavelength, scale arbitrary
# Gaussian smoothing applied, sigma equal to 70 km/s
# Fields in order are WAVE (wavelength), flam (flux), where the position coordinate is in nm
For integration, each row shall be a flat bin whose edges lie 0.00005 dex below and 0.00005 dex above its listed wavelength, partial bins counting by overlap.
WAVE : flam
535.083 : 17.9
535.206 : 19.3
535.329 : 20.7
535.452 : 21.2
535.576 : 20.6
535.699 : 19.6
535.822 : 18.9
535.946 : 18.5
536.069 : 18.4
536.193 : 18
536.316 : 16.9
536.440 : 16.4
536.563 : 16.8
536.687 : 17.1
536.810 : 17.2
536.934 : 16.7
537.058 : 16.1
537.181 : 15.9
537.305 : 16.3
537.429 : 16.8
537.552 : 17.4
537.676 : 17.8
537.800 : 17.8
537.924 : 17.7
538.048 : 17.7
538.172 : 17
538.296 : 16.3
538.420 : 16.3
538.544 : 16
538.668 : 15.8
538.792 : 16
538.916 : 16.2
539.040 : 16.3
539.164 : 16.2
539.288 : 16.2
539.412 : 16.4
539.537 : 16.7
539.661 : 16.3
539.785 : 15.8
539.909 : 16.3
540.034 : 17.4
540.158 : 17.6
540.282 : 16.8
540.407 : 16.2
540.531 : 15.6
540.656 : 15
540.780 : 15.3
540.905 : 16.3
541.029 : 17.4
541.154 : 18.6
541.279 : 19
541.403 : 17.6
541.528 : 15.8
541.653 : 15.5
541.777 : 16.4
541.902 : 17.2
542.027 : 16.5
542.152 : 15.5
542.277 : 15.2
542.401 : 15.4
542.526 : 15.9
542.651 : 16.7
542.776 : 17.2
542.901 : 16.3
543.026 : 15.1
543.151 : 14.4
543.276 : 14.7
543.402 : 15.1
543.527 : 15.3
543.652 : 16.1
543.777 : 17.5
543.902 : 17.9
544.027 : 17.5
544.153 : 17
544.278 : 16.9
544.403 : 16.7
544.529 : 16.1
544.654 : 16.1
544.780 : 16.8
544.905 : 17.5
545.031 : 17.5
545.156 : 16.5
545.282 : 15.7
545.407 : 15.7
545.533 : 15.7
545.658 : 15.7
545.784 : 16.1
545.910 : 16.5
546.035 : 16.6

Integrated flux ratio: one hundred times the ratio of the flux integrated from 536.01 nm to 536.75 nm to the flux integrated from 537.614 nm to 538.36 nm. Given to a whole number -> 99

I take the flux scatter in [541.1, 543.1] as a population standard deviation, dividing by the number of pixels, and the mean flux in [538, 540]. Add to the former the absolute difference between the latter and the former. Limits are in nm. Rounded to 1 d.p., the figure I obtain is 16.3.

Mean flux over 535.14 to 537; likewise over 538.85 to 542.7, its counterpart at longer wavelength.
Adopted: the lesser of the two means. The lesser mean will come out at 16.4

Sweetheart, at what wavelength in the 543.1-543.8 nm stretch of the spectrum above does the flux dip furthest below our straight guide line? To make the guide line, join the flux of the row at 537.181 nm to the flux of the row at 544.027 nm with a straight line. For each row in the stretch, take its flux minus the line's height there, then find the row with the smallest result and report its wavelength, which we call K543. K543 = 543.151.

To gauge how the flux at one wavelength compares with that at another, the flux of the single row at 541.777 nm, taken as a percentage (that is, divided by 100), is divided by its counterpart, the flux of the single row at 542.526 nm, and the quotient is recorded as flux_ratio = 0.0103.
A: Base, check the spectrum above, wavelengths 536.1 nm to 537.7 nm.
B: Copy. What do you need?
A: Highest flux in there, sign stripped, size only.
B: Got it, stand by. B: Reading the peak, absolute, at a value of 18.0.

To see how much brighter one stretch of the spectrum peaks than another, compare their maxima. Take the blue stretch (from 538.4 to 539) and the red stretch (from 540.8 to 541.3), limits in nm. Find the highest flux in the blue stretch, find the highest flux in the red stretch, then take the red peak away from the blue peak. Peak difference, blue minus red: -2.7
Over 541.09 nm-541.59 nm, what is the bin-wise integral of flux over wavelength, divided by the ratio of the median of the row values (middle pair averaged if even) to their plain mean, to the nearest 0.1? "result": 8.7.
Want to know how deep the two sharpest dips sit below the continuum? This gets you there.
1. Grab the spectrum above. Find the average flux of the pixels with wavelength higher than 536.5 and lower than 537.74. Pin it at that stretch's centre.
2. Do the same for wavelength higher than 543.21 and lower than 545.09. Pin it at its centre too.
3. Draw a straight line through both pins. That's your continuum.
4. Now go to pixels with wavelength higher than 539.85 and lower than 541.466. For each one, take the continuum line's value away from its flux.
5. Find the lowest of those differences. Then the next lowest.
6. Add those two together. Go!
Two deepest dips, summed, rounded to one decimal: -3.1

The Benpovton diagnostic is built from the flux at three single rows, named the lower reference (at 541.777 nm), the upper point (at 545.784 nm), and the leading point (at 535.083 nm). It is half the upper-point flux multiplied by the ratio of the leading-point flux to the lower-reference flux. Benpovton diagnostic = 8.8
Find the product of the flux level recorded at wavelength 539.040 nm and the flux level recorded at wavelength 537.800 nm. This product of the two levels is 290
